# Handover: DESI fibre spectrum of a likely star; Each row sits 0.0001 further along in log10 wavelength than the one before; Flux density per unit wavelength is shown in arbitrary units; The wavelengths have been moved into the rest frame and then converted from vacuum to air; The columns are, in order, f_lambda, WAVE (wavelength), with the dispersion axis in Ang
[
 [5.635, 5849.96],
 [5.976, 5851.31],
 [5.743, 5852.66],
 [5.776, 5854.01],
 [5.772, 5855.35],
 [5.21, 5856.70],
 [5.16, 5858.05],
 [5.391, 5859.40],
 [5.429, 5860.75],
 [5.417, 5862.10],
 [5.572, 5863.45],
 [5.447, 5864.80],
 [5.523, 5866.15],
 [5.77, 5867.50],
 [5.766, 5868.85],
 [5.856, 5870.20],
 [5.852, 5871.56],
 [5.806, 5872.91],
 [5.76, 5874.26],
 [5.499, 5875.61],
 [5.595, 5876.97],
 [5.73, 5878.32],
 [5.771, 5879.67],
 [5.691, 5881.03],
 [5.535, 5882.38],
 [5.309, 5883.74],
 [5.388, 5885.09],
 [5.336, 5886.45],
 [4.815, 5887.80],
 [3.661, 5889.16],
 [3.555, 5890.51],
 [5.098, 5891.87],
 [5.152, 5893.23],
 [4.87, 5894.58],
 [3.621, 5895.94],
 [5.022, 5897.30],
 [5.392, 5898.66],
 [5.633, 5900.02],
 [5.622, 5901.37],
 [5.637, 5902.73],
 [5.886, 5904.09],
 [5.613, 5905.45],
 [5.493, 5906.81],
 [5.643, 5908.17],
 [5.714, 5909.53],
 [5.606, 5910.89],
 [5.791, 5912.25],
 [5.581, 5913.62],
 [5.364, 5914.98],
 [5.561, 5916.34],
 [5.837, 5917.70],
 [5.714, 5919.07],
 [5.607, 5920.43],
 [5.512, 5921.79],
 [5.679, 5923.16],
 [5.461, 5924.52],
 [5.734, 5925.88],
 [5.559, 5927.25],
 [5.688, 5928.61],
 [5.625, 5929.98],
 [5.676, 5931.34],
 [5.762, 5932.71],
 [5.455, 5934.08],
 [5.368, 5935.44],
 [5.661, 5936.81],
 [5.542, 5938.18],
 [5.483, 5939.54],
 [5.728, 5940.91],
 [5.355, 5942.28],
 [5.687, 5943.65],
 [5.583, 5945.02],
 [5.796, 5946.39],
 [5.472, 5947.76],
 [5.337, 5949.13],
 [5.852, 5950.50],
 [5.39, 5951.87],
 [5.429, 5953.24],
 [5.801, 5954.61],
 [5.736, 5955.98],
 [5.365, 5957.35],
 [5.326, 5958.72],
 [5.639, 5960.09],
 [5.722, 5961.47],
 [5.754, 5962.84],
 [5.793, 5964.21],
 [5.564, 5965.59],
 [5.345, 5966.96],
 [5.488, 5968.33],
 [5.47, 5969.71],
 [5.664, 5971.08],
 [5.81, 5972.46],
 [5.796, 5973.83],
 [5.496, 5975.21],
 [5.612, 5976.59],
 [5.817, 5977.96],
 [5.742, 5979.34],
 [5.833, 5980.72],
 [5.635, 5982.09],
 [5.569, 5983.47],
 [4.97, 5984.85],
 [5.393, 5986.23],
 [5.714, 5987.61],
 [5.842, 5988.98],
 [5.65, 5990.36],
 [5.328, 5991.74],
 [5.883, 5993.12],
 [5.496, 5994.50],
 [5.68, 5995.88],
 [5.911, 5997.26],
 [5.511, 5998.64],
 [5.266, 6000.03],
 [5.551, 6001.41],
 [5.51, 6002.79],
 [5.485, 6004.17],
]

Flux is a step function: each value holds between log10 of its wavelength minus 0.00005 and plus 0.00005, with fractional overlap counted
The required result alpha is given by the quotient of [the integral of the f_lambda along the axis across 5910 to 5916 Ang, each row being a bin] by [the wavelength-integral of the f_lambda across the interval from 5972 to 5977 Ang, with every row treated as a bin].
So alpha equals 1.18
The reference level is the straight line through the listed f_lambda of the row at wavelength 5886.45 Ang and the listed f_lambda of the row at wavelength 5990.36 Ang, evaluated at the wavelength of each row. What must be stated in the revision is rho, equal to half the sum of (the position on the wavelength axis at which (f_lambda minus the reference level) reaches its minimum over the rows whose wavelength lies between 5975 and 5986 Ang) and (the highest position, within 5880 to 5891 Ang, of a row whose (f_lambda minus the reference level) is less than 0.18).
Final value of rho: 5937.7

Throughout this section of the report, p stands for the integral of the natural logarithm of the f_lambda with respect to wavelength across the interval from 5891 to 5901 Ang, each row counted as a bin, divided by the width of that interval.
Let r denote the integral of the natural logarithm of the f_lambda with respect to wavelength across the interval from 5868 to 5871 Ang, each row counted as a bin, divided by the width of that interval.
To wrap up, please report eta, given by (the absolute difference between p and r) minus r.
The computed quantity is -1.59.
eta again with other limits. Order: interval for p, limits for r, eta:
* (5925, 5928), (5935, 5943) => -1.69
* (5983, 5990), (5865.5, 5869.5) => -1.70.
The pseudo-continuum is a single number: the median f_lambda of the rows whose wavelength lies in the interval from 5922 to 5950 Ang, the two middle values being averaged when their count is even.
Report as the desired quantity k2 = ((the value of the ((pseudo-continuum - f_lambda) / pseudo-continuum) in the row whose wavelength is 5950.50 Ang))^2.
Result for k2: 0.0020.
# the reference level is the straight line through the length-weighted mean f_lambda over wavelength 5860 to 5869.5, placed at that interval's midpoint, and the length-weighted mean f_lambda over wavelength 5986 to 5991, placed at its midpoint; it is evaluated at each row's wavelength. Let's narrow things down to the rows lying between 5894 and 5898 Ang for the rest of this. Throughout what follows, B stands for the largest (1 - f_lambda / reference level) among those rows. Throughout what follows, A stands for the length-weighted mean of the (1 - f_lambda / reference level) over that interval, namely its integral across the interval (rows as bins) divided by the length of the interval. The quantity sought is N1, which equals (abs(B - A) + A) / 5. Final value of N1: 0.070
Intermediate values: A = 0.195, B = 0.35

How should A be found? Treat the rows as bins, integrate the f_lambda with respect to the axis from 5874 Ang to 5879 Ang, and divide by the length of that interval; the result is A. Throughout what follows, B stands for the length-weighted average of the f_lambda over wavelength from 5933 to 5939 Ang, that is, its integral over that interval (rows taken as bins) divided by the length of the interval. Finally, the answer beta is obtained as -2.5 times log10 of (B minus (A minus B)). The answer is -1.83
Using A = 5.64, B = 5.53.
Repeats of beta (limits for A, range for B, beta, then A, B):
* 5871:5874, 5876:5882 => -1.86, 5.83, 5.68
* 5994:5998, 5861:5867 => -1.81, 5.71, 5.49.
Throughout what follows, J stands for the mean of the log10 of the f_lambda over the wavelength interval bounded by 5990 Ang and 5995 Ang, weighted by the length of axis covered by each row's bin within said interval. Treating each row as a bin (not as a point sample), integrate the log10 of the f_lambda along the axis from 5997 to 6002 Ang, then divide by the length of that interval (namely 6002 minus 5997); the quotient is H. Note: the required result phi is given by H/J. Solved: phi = 0.99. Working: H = 0.742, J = 0.747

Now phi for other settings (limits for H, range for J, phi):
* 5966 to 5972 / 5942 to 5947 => 0.99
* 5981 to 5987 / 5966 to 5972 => 0.99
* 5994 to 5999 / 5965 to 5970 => 1.02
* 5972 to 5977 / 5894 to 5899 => 1.13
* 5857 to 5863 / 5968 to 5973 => 0.97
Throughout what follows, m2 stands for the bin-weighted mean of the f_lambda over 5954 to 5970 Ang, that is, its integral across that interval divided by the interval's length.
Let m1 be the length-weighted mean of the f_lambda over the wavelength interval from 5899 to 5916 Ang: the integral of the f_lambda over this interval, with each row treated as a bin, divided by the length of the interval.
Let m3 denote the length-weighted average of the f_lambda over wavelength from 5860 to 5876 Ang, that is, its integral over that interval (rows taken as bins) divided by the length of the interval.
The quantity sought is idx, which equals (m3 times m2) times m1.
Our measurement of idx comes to 177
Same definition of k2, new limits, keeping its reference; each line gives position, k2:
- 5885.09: 0.0015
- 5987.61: 0.0004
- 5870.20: 0.0020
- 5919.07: 0.0004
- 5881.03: 0.0002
